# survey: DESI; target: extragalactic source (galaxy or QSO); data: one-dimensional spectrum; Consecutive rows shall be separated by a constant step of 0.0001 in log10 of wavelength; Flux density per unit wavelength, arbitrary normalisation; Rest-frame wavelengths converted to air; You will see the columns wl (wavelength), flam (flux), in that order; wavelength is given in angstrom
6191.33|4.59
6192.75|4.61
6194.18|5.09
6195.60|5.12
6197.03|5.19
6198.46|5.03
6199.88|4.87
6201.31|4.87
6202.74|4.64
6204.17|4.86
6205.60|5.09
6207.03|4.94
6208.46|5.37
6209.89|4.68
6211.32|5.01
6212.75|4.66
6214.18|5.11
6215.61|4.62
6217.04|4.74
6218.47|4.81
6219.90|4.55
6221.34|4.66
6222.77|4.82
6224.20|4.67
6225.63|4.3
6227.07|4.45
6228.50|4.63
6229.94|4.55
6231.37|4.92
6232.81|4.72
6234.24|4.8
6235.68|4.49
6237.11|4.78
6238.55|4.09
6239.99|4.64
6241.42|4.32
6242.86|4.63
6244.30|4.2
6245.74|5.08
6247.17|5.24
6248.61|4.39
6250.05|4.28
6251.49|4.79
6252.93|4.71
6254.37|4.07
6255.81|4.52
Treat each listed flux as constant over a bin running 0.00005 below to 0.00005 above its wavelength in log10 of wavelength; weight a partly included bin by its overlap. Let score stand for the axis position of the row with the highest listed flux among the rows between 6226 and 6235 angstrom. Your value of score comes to 6231.37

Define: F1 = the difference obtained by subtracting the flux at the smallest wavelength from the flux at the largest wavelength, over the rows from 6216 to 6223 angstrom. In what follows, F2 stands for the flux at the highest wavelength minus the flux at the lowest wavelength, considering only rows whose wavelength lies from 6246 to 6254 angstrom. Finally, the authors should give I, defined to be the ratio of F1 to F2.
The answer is -0.2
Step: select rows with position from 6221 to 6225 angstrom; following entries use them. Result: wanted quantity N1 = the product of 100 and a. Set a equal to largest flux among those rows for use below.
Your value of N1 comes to 482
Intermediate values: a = 4.82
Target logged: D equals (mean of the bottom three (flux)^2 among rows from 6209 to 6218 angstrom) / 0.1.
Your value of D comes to 217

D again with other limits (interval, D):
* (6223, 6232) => 197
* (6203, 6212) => 233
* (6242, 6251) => 184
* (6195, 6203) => 230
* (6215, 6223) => 213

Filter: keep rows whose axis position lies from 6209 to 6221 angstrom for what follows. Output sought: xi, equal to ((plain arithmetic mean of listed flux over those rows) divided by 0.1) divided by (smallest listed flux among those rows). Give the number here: 10.5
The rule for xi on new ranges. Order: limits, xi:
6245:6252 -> 11.1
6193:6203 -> 10.7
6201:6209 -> 10.7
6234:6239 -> 11.1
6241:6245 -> 10.4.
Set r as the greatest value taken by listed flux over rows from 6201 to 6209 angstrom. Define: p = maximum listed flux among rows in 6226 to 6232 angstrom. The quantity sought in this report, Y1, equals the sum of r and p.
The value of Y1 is 10.3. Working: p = 4.92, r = 5.37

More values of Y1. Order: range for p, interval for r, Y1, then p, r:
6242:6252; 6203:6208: 10.3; 5.24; 5.09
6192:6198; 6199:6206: 10.3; 5.19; 5.09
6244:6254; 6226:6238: 10.2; 5.24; 4.92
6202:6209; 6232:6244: 10.2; 5.37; 4.8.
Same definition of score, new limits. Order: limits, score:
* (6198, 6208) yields 6205.60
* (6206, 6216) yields 6208.46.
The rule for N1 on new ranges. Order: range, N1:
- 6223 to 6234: 492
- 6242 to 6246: 508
